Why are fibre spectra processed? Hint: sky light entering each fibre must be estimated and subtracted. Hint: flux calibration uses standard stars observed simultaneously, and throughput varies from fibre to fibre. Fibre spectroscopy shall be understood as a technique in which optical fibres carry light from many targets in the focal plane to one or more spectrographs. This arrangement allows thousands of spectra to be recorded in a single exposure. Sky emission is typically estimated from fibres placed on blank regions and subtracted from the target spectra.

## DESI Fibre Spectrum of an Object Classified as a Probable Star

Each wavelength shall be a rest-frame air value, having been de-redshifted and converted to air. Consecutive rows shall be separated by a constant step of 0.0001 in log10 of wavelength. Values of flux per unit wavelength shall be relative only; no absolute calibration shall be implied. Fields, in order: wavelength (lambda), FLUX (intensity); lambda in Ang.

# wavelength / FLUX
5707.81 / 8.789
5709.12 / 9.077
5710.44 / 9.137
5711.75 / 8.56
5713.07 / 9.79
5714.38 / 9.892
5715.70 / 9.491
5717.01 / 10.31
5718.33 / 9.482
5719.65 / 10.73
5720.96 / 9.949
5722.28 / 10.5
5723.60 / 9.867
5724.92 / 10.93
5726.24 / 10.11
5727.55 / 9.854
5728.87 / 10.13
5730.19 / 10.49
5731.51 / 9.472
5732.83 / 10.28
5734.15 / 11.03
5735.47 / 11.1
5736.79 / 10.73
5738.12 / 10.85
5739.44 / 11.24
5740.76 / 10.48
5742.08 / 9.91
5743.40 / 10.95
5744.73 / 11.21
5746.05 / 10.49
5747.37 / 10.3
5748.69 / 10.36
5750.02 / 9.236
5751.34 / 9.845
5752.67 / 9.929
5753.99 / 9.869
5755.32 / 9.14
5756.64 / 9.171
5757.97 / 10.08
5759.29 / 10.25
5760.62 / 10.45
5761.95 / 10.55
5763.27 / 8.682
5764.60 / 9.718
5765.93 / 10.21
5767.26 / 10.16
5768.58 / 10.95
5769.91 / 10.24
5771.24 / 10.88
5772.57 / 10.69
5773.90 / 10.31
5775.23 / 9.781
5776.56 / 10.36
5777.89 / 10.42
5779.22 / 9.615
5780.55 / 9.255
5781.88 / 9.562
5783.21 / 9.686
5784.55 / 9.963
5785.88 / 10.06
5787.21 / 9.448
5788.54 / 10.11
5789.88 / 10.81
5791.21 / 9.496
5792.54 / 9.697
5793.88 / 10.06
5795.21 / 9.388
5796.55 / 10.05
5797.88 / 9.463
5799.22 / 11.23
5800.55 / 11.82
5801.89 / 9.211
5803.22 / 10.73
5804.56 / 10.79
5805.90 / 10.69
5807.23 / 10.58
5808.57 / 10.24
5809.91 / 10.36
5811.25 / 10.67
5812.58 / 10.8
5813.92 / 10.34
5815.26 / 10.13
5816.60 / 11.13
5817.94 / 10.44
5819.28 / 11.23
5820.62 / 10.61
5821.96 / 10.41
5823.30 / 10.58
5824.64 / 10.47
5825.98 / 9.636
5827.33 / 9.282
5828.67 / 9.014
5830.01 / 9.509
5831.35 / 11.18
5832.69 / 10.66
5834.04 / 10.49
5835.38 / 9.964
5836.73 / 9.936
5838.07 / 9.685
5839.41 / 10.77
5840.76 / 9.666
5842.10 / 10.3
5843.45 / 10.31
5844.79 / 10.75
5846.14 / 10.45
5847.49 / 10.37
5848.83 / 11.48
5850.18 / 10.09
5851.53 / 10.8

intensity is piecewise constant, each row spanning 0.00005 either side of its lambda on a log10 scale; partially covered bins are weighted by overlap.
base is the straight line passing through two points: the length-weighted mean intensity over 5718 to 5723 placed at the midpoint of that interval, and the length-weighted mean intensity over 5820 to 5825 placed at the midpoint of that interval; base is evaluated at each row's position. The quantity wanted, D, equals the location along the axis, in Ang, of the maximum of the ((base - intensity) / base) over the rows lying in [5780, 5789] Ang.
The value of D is 5780.55 Ang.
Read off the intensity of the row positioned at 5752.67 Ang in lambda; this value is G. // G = 9.929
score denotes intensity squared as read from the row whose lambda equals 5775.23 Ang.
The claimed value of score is 96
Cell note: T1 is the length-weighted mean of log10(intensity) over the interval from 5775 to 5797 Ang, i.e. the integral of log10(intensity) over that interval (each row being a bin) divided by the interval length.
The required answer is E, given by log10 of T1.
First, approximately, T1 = 0.99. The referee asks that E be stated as -0.0027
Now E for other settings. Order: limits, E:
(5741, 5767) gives 0.0001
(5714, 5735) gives 0.0030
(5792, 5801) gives 0.0033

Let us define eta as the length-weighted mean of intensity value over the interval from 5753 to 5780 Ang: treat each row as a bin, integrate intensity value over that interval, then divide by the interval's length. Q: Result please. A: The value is 10.1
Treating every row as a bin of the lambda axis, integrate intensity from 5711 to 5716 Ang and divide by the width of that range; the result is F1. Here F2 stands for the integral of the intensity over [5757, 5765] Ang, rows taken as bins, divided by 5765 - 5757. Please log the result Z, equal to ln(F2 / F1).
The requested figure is 0.05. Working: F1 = 9.4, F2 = 9.9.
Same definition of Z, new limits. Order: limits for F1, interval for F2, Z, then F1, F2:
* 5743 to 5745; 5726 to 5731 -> -0.08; 11.0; 10.1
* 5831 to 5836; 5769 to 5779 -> -0.02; 10.5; 10.4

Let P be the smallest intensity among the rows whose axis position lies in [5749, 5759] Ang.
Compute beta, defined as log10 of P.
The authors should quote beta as 0.96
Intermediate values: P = 9.14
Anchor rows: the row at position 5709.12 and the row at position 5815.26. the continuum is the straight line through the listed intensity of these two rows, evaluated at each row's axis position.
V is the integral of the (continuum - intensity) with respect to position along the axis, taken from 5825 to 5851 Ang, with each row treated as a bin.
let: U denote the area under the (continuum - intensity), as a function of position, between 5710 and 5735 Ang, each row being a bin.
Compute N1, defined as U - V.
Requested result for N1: -24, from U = -20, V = 4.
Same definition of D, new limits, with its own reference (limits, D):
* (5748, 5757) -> 5755.32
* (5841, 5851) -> 5850.18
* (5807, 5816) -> 5815.26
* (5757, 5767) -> 5763.27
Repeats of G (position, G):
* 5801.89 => 9.211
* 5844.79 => 10.75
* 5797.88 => 9.463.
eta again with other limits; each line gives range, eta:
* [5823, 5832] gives 9.9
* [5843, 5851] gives 10.6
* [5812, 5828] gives 10.4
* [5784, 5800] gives 10.0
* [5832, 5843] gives 10.2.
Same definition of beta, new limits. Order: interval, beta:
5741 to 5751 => 0.97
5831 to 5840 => 0.99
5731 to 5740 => 0.98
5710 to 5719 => 0.93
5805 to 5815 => 1.01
